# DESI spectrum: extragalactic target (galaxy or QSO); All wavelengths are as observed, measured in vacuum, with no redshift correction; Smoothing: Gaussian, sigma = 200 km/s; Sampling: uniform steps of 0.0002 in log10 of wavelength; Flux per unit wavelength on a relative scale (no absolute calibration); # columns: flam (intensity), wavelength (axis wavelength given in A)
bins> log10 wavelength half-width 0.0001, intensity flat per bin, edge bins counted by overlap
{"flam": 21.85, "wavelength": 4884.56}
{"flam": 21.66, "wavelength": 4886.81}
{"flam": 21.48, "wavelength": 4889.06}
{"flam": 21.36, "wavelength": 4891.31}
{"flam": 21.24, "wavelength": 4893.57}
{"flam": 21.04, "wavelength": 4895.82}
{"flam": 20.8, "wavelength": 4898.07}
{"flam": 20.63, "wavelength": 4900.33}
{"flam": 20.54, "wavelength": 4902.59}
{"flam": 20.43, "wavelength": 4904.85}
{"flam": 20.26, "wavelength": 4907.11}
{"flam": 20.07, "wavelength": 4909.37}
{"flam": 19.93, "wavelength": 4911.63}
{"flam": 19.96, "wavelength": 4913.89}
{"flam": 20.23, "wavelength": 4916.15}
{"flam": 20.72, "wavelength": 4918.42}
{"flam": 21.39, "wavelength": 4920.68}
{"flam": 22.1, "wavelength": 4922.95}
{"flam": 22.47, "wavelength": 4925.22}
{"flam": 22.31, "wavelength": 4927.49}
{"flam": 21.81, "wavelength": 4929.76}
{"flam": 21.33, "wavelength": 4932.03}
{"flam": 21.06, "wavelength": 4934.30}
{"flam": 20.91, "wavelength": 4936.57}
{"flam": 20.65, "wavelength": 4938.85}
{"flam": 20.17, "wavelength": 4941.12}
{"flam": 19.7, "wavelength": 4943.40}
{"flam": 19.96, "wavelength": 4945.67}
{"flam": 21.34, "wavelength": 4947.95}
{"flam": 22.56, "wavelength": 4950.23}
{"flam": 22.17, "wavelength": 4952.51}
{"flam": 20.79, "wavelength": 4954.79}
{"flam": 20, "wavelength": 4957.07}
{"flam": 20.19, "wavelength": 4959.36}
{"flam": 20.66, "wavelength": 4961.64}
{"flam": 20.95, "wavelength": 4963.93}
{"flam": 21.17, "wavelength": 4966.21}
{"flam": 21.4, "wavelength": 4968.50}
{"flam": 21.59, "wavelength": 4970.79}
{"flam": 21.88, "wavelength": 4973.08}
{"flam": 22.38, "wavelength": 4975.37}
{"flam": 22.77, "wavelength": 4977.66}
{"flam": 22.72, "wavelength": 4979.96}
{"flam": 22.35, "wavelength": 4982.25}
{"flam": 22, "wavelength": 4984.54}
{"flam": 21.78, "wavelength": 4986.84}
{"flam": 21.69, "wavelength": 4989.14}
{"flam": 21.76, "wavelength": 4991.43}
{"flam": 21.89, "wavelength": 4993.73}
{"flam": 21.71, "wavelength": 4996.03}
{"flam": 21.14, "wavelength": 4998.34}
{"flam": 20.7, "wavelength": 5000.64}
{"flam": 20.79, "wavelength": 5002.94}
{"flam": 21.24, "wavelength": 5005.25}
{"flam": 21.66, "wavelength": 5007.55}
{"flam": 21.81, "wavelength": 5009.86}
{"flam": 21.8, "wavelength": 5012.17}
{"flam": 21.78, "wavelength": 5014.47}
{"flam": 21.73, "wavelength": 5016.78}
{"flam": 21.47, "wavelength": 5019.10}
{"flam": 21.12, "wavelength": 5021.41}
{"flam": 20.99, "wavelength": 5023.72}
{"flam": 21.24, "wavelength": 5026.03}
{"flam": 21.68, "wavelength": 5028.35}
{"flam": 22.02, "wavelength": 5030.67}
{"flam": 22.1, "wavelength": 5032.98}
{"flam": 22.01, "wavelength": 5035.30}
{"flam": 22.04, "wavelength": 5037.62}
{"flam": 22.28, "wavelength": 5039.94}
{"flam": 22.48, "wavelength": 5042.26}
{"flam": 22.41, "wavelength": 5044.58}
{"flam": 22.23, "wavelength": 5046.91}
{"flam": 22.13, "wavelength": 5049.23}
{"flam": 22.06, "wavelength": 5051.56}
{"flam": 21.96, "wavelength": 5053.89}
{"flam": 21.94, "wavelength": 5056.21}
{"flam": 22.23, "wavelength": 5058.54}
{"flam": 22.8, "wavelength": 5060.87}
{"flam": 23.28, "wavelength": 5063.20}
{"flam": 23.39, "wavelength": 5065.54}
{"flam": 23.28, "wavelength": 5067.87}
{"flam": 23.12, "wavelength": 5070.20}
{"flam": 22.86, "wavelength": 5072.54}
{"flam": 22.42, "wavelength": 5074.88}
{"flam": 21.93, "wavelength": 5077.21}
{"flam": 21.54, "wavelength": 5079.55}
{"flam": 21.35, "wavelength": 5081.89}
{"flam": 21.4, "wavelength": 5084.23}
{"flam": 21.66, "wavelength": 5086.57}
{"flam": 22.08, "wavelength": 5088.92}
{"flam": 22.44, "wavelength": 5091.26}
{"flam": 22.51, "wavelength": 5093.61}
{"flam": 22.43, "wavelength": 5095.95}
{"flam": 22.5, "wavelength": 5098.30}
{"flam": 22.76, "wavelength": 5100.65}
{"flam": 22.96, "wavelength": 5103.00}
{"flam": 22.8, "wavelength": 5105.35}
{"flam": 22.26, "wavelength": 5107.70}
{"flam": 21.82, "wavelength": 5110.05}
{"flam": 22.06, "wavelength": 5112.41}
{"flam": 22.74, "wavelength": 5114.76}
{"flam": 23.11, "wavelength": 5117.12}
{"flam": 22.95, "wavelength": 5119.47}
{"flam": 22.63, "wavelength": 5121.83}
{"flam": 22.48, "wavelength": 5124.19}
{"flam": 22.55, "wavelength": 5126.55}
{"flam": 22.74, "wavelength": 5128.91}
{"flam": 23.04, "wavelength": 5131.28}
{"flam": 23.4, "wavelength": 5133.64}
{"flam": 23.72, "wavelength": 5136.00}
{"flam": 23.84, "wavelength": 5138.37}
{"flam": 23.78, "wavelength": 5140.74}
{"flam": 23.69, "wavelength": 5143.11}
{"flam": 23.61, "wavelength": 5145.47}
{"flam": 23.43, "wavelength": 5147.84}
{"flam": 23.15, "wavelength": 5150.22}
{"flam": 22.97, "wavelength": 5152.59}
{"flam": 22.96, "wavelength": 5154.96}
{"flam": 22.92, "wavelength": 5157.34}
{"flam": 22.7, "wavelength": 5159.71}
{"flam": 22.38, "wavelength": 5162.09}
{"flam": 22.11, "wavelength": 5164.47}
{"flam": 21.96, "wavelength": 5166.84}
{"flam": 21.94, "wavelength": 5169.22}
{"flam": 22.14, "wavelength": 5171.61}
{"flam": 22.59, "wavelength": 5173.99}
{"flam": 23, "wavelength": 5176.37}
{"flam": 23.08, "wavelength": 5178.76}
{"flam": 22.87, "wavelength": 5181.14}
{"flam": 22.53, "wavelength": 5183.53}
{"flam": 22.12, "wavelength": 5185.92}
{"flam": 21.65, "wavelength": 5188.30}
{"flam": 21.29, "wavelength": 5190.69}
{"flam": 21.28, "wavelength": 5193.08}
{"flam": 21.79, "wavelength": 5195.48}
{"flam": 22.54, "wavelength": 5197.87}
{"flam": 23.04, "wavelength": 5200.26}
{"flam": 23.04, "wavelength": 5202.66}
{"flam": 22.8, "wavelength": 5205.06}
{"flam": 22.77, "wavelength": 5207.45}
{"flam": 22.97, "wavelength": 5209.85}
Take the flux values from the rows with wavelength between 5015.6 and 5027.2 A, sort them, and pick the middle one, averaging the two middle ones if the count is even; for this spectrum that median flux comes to 21.2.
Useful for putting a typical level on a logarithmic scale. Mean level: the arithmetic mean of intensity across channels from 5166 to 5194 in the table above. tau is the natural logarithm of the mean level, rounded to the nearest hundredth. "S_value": 3.10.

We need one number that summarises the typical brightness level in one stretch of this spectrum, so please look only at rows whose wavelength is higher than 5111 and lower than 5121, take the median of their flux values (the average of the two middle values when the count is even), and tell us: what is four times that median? 91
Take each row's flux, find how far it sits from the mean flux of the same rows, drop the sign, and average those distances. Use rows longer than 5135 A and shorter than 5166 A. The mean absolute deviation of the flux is 0.47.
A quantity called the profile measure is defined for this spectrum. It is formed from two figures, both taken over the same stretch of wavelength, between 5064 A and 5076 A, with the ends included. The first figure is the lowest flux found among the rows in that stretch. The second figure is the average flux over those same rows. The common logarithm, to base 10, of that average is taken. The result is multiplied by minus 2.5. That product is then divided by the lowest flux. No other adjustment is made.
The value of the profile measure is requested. -0.152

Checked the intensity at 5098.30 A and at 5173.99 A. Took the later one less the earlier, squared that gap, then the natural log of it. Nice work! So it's -4.8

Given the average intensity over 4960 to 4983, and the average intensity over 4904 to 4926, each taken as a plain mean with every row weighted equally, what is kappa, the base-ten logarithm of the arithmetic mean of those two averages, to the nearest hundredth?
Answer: 1.33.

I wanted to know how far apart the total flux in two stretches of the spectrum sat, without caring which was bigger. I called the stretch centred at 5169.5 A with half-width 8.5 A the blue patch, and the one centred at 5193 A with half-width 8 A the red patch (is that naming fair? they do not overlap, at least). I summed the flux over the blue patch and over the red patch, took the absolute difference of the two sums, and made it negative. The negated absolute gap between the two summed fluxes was -2.4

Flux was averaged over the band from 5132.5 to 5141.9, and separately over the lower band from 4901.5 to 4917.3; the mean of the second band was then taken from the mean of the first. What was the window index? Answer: 3.5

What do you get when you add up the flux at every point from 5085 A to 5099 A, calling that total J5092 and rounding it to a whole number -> 134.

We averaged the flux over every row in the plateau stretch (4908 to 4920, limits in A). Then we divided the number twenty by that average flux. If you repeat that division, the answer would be 0.99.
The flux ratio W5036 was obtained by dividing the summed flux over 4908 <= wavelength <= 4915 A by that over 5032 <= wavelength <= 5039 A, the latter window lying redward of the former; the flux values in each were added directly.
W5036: 0.91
